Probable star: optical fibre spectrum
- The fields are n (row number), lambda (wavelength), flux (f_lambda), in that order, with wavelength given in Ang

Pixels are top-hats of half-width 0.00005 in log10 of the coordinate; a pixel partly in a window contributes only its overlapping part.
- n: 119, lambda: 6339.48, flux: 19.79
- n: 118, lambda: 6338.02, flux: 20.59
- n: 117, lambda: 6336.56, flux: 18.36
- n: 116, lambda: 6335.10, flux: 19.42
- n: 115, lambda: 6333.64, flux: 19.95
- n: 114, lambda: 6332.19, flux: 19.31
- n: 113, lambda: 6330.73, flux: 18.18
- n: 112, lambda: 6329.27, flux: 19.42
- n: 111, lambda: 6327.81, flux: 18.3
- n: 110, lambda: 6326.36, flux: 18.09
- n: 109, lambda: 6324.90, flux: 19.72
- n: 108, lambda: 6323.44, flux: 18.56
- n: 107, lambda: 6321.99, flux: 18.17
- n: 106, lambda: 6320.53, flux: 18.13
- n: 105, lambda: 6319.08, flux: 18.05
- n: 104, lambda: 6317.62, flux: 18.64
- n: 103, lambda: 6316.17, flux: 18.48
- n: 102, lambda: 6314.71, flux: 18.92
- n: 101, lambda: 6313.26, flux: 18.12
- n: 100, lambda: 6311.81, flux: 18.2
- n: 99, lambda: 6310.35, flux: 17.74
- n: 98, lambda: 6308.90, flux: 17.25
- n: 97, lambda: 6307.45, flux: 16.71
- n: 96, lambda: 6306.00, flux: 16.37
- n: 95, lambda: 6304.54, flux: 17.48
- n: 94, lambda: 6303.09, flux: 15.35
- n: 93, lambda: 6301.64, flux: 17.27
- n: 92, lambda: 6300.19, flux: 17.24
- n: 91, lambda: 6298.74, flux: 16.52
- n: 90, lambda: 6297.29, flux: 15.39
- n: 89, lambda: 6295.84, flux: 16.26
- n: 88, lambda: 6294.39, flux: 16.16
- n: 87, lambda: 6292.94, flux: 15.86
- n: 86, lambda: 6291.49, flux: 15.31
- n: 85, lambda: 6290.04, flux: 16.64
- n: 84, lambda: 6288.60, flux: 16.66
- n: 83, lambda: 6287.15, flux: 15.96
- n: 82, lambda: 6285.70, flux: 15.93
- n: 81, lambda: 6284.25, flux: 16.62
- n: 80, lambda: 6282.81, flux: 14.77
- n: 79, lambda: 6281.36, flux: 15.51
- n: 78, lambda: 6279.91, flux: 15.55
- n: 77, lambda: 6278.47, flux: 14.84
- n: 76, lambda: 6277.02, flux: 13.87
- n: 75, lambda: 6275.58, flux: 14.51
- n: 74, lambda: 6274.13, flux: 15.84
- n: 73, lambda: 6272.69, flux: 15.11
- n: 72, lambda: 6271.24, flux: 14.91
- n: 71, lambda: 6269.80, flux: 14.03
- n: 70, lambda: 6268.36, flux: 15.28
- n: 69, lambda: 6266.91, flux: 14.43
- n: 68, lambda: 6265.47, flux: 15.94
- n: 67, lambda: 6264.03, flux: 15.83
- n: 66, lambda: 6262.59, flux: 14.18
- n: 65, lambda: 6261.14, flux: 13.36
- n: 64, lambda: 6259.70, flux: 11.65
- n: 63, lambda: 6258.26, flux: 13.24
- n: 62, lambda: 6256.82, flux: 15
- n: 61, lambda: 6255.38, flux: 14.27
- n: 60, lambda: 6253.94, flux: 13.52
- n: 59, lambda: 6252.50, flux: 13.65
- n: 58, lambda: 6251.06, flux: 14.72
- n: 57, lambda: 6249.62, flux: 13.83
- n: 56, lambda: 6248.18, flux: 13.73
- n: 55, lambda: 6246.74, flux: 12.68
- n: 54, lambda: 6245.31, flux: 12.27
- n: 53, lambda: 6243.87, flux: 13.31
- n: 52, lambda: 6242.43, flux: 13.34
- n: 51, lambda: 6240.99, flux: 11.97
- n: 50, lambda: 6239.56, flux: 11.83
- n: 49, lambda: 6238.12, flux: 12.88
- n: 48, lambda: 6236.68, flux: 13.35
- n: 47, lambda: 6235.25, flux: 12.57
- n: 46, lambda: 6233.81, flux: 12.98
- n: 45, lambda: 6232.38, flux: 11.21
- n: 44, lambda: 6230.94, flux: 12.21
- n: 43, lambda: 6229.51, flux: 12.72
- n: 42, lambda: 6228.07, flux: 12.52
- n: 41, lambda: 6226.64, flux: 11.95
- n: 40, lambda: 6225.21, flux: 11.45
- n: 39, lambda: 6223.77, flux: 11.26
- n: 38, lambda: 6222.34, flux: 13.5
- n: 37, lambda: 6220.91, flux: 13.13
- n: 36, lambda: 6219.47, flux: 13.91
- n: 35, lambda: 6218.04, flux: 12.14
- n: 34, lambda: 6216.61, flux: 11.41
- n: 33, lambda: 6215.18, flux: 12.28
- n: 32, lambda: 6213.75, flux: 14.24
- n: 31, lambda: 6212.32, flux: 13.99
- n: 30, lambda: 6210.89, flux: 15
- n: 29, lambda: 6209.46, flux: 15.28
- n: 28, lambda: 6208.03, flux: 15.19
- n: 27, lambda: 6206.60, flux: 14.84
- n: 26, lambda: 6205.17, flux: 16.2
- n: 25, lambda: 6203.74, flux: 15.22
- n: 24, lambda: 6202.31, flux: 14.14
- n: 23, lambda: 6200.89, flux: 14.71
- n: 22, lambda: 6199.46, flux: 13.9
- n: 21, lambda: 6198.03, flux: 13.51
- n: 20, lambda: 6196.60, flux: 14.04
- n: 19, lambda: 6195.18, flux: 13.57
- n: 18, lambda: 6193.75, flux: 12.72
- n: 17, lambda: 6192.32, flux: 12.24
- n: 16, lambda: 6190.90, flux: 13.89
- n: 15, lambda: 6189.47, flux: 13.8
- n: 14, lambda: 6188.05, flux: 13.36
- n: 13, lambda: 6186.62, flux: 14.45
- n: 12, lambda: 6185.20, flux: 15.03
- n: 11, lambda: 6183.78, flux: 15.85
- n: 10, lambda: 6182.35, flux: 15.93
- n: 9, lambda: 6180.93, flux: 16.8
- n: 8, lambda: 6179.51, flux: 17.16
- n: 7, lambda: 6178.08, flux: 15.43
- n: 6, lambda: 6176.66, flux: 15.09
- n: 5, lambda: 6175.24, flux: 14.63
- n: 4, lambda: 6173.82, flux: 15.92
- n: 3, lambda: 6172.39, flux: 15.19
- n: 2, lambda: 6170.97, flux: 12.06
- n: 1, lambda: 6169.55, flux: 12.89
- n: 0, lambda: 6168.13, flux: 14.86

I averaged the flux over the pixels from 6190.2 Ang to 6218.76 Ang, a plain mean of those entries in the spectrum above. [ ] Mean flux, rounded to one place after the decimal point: 13.9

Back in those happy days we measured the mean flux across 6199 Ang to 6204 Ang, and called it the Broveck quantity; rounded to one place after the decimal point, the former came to 14.5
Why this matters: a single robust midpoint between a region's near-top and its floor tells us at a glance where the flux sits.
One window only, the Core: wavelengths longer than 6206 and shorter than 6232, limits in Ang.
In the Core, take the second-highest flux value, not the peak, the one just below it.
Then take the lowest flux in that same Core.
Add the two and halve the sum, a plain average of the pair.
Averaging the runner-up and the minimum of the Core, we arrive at 13.2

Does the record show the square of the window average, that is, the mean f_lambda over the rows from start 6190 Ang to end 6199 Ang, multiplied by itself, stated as 178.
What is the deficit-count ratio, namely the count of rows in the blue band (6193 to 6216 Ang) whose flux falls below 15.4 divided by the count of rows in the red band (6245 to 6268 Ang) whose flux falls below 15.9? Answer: 1.0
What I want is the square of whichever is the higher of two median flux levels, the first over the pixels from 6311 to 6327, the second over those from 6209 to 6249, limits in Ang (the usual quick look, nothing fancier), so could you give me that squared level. 331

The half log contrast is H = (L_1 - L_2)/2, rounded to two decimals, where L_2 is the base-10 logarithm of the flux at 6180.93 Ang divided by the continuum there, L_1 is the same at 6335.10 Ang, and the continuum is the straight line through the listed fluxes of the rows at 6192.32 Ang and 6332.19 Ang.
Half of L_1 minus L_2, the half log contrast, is -0.08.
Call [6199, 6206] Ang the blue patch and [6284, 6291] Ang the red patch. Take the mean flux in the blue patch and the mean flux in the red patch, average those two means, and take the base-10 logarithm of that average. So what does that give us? 1.19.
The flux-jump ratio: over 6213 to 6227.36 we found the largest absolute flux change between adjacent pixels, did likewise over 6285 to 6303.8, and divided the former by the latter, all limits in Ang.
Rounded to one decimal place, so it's 1.2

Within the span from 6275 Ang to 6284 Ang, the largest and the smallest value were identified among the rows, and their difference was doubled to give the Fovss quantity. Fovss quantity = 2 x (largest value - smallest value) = 3.4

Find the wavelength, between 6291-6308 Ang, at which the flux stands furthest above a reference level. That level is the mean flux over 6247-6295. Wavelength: 6304.54 Ang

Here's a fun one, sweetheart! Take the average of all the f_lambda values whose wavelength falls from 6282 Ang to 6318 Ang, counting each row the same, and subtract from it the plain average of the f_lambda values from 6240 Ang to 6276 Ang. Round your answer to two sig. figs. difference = 2.8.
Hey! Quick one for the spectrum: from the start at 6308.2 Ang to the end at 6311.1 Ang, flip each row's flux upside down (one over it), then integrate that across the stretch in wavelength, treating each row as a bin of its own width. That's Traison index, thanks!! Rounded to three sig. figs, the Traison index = 0.166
